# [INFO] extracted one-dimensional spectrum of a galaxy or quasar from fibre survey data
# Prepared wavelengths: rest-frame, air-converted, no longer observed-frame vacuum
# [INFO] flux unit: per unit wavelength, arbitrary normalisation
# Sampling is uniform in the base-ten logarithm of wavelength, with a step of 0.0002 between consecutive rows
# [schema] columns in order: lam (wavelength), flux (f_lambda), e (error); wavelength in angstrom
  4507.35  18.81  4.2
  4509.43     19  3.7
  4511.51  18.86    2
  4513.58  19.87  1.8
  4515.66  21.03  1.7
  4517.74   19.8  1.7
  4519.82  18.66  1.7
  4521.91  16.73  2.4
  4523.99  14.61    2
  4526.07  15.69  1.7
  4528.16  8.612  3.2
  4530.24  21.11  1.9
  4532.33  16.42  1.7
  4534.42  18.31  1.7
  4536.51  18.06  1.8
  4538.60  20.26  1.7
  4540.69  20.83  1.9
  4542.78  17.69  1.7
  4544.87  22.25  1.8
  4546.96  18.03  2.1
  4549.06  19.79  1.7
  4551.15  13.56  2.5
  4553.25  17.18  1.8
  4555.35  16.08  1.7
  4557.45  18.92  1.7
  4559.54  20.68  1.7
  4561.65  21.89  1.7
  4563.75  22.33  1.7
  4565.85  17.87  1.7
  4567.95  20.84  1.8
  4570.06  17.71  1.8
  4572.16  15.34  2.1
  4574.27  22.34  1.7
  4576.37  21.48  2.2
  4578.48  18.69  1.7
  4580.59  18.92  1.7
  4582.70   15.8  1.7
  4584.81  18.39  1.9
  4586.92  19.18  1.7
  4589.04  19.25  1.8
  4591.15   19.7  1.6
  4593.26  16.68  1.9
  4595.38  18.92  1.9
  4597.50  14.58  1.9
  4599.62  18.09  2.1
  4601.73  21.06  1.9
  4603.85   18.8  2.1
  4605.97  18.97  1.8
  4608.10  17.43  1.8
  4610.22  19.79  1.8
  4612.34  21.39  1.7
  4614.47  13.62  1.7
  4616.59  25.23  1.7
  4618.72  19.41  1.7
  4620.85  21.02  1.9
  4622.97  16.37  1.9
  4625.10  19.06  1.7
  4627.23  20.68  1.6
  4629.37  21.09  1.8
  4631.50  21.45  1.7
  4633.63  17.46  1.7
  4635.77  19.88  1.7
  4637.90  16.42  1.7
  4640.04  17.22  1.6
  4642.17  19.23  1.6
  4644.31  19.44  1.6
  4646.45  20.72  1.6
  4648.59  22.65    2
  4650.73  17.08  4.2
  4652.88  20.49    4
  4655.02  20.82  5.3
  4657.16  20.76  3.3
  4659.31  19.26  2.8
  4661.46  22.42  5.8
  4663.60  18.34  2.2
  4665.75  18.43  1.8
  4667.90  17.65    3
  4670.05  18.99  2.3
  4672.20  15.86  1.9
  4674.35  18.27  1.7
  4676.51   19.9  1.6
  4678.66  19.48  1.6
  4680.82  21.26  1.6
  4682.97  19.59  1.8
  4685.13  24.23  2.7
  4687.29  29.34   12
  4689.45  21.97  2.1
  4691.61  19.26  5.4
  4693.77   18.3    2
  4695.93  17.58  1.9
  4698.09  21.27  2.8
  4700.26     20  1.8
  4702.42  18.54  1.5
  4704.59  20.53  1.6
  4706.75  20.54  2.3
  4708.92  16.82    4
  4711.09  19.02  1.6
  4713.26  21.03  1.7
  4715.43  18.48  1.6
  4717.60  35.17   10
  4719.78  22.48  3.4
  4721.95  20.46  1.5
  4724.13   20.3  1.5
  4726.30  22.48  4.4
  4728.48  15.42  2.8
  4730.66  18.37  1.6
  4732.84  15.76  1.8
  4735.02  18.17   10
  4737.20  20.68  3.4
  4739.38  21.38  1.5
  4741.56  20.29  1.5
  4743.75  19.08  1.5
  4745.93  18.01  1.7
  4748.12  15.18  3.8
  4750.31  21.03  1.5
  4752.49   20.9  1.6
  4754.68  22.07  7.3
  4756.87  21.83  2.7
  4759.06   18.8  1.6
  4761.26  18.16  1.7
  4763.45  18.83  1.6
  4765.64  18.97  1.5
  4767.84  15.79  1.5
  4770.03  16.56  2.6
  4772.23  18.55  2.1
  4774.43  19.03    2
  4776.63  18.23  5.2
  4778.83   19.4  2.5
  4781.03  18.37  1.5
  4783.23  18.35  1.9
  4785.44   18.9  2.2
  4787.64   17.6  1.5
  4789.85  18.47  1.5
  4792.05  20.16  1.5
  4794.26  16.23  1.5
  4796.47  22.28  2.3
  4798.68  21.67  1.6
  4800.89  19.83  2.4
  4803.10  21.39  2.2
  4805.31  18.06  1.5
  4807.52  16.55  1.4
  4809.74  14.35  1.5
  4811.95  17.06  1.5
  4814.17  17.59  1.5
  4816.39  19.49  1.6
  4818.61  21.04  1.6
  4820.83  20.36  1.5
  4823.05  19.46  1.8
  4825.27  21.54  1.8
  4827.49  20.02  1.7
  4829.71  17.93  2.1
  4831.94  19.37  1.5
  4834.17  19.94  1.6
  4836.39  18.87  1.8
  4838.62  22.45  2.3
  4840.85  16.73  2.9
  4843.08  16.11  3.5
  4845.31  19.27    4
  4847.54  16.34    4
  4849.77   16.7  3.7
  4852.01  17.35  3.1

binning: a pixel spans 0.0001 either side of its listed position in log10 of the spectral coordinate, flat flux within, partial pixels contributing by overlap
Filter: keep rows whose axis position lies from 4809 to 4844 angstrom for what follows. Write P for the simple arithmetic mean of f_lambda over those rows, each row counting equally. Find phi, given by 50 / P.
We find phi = 2.65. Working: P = 18.9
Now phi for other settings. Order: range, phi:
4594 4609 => 2.74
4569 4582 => 2.62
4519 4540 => 2.97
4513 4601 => 2.72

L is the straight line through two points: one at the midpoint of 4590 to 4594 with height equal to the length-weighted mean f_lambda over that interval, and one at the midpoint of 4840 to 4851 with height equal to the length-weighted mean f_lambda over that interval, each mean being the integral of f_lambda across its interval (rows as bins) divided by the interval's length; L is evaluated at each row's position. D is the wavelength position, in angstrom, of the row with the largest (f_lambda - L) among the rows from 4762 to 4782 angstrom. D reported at 4778.83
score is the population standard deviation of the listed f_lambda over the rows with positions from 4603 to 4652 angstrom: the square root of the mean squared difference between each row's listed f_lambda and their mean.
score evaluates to 2.4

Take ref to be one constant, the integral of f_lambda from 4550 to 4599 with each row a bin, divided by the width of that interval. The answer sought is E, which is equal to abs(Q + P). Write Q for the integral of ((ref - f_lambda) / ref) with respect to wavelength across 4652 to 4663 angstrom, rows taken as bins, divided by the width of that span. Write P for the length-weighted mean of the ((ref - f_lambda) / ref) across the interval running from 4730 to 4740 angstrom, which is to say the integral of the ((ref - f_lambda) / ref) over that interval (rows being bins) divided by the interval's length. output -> 0.13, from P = -0.013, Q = -0.114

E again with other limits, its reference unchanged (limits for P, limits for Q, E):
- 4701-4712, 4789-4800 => 0.10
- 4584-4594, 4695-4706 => 0.07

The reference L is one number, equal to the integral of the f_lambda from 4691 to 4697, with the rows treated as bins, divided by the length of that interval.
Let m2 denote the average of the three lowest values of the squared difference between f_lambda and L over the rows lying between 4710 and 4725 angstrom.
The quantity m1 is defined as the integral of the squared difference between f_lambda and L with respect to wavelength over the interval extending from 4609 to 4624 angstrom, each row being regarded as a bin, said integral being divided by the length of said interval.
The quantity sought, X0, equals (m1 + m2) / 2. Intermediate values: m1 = 13.3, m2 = 1.5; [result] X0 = 7.4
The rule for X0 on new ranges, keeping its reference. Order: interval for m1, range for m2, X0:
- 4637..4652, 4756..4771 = 2.4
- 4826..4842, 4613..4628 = 2.9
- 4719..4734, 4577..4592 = 4.1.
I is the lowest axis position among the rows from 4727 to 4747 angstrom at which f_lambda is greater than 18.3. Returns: 4730.66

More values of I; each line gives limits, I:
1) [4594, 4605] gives 4595.38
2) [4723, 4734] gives 4724.13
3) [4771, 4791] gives 4772.23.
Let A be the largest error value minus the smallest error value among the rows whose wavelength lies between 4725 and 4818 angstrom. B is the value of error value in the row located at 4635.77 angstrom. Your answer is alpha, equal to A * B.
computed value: 15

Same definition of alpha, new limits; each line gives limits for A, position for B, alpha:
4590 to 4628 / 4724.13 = 1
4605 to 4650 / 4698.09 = 1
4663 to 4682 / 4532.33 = 2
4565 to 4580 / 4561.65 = 1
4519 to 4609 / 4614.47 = 3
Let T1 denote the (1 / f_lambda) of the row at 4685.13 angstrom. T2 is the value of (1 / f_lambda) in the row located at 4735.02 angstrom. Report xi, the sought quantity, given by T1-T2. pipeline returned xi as -0.0138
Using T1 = 0.041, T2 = 0.0550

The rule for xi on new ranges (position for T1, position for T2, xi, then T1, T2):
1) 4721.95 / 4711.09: -0.0037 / 0.049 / 0.0526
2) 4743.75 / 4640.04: -0.0057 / 0.052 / 0.0581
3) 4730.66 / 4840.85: -0.0053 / 0.054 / 0.0598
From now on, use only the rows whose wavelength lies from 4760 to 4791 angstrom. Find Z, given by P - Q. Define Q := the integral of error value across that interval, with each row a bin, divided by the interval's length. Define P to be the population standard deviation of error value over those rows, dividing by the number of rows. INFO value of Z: -1.2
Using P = 0.9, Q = 2.1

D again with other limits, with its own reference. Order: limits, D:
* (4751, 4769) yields 4754.68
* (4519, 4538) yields 4530.24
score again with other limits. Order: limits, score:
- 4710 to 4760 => 3.8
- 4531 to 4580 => 2.4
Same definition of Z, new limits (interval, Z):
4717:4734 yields -0.5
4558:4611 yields -1.7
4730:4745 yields -0.2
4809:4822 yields -1.5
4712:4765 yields -0.5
